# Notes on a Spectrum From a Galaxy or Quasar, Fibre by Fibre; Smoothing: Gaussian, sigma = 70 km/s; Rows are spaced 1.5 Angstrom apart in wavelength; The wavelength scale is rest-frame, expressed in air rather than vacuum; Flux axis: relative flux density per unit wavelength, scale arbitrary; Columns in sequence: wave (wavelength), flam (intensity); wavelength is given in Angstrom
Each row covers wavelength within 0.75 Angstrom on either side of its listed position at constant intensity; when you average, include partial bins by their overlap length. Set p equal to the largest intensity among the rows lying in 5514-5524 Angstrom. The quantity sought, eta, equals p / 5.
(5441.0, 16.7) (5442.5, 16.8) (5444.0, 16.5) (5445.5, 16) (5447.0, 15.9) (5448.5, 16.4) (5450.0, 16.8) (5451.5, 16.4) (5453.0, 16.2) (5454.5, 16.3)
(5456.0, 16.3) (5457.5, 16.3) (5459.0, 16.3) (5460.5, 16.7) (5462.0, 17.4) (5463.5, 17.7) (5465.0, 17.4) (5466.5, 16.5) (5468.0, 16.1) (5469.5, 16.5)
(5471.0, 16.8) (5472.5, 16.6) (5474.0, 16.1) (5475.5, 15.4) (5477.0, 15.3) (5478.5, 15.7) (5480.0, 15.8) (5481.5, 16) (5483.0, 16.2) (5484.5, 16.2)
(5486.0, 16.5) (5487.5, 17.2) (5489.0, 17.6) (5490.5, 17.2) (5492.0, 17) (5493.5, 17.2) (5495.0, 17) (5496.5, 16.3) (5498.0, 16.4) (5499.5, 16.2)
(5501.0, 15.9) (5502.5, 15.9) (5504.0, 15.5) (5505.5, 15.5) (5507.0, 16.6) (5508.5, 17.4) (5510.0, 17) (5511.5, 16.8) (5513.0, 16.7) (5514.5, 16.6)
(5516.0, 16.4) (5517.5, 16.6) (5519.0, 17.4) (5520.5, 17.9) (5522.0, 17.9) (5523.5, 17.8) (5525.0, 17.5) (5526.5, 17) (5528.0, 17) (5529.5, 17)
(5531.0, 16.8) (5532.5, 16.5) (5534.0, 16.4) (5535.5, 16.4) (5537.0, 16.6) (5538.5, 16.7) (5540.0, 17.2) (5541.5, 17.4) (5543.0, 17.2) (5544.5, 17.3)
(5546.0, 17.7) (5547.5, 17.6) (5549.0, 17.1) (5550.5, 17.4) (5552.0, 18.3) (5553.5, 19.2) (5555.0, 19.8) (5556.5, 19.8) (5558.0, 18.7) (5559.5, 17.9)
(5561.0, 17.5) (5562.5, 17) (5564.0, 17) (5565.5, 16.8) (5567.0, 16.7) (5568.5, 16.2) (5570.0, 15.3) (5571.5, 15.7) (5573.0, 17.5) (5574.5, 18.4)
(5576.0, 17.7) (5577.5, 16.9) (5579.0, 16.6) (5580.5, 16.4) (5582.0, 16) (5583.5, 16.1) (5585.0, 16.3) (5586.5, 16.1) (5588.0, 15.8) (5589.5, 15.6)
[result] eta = 3.58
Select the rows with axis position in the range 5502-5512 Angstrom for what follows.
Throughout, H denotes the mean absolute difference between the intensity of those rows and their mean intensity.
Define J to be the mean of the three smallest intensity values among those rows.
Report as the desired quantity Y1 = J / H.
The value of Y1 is 24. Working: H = 0.6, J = 15.6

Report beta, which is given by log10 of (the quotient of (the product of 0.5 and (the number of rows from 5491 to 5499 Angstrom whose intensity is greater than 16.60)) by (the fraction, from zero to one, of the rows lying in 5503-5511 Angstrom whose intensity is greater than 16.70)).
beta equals 0.57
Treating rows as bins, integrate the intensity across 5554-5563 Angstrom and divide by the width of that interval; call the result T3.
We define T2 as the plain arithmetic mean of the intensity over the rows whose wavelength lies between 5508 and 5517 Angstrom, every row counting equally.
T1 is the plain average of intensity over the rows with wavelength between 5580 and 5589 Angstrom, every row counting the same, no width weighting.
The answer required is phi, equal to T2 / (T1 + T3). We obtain 0.486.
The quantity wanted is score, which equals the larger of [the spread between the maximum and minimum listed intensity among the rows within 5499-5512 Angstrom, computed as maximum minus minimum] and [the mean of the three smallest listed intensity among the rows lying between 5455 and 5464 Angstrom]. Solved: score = 16.3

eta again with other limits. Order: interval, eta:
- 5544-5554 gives 3.84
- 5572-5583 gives 3.68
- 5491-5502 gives 3.44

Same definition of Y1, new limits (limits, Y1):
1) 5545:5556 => 21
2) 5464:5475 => 52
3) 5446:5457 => 92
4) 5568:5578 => 17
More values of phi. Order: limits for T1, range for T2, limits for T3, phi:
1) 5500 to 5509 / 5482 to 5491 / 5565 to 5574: 0.517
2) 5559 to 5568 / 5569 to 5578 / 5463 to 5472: 0.498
